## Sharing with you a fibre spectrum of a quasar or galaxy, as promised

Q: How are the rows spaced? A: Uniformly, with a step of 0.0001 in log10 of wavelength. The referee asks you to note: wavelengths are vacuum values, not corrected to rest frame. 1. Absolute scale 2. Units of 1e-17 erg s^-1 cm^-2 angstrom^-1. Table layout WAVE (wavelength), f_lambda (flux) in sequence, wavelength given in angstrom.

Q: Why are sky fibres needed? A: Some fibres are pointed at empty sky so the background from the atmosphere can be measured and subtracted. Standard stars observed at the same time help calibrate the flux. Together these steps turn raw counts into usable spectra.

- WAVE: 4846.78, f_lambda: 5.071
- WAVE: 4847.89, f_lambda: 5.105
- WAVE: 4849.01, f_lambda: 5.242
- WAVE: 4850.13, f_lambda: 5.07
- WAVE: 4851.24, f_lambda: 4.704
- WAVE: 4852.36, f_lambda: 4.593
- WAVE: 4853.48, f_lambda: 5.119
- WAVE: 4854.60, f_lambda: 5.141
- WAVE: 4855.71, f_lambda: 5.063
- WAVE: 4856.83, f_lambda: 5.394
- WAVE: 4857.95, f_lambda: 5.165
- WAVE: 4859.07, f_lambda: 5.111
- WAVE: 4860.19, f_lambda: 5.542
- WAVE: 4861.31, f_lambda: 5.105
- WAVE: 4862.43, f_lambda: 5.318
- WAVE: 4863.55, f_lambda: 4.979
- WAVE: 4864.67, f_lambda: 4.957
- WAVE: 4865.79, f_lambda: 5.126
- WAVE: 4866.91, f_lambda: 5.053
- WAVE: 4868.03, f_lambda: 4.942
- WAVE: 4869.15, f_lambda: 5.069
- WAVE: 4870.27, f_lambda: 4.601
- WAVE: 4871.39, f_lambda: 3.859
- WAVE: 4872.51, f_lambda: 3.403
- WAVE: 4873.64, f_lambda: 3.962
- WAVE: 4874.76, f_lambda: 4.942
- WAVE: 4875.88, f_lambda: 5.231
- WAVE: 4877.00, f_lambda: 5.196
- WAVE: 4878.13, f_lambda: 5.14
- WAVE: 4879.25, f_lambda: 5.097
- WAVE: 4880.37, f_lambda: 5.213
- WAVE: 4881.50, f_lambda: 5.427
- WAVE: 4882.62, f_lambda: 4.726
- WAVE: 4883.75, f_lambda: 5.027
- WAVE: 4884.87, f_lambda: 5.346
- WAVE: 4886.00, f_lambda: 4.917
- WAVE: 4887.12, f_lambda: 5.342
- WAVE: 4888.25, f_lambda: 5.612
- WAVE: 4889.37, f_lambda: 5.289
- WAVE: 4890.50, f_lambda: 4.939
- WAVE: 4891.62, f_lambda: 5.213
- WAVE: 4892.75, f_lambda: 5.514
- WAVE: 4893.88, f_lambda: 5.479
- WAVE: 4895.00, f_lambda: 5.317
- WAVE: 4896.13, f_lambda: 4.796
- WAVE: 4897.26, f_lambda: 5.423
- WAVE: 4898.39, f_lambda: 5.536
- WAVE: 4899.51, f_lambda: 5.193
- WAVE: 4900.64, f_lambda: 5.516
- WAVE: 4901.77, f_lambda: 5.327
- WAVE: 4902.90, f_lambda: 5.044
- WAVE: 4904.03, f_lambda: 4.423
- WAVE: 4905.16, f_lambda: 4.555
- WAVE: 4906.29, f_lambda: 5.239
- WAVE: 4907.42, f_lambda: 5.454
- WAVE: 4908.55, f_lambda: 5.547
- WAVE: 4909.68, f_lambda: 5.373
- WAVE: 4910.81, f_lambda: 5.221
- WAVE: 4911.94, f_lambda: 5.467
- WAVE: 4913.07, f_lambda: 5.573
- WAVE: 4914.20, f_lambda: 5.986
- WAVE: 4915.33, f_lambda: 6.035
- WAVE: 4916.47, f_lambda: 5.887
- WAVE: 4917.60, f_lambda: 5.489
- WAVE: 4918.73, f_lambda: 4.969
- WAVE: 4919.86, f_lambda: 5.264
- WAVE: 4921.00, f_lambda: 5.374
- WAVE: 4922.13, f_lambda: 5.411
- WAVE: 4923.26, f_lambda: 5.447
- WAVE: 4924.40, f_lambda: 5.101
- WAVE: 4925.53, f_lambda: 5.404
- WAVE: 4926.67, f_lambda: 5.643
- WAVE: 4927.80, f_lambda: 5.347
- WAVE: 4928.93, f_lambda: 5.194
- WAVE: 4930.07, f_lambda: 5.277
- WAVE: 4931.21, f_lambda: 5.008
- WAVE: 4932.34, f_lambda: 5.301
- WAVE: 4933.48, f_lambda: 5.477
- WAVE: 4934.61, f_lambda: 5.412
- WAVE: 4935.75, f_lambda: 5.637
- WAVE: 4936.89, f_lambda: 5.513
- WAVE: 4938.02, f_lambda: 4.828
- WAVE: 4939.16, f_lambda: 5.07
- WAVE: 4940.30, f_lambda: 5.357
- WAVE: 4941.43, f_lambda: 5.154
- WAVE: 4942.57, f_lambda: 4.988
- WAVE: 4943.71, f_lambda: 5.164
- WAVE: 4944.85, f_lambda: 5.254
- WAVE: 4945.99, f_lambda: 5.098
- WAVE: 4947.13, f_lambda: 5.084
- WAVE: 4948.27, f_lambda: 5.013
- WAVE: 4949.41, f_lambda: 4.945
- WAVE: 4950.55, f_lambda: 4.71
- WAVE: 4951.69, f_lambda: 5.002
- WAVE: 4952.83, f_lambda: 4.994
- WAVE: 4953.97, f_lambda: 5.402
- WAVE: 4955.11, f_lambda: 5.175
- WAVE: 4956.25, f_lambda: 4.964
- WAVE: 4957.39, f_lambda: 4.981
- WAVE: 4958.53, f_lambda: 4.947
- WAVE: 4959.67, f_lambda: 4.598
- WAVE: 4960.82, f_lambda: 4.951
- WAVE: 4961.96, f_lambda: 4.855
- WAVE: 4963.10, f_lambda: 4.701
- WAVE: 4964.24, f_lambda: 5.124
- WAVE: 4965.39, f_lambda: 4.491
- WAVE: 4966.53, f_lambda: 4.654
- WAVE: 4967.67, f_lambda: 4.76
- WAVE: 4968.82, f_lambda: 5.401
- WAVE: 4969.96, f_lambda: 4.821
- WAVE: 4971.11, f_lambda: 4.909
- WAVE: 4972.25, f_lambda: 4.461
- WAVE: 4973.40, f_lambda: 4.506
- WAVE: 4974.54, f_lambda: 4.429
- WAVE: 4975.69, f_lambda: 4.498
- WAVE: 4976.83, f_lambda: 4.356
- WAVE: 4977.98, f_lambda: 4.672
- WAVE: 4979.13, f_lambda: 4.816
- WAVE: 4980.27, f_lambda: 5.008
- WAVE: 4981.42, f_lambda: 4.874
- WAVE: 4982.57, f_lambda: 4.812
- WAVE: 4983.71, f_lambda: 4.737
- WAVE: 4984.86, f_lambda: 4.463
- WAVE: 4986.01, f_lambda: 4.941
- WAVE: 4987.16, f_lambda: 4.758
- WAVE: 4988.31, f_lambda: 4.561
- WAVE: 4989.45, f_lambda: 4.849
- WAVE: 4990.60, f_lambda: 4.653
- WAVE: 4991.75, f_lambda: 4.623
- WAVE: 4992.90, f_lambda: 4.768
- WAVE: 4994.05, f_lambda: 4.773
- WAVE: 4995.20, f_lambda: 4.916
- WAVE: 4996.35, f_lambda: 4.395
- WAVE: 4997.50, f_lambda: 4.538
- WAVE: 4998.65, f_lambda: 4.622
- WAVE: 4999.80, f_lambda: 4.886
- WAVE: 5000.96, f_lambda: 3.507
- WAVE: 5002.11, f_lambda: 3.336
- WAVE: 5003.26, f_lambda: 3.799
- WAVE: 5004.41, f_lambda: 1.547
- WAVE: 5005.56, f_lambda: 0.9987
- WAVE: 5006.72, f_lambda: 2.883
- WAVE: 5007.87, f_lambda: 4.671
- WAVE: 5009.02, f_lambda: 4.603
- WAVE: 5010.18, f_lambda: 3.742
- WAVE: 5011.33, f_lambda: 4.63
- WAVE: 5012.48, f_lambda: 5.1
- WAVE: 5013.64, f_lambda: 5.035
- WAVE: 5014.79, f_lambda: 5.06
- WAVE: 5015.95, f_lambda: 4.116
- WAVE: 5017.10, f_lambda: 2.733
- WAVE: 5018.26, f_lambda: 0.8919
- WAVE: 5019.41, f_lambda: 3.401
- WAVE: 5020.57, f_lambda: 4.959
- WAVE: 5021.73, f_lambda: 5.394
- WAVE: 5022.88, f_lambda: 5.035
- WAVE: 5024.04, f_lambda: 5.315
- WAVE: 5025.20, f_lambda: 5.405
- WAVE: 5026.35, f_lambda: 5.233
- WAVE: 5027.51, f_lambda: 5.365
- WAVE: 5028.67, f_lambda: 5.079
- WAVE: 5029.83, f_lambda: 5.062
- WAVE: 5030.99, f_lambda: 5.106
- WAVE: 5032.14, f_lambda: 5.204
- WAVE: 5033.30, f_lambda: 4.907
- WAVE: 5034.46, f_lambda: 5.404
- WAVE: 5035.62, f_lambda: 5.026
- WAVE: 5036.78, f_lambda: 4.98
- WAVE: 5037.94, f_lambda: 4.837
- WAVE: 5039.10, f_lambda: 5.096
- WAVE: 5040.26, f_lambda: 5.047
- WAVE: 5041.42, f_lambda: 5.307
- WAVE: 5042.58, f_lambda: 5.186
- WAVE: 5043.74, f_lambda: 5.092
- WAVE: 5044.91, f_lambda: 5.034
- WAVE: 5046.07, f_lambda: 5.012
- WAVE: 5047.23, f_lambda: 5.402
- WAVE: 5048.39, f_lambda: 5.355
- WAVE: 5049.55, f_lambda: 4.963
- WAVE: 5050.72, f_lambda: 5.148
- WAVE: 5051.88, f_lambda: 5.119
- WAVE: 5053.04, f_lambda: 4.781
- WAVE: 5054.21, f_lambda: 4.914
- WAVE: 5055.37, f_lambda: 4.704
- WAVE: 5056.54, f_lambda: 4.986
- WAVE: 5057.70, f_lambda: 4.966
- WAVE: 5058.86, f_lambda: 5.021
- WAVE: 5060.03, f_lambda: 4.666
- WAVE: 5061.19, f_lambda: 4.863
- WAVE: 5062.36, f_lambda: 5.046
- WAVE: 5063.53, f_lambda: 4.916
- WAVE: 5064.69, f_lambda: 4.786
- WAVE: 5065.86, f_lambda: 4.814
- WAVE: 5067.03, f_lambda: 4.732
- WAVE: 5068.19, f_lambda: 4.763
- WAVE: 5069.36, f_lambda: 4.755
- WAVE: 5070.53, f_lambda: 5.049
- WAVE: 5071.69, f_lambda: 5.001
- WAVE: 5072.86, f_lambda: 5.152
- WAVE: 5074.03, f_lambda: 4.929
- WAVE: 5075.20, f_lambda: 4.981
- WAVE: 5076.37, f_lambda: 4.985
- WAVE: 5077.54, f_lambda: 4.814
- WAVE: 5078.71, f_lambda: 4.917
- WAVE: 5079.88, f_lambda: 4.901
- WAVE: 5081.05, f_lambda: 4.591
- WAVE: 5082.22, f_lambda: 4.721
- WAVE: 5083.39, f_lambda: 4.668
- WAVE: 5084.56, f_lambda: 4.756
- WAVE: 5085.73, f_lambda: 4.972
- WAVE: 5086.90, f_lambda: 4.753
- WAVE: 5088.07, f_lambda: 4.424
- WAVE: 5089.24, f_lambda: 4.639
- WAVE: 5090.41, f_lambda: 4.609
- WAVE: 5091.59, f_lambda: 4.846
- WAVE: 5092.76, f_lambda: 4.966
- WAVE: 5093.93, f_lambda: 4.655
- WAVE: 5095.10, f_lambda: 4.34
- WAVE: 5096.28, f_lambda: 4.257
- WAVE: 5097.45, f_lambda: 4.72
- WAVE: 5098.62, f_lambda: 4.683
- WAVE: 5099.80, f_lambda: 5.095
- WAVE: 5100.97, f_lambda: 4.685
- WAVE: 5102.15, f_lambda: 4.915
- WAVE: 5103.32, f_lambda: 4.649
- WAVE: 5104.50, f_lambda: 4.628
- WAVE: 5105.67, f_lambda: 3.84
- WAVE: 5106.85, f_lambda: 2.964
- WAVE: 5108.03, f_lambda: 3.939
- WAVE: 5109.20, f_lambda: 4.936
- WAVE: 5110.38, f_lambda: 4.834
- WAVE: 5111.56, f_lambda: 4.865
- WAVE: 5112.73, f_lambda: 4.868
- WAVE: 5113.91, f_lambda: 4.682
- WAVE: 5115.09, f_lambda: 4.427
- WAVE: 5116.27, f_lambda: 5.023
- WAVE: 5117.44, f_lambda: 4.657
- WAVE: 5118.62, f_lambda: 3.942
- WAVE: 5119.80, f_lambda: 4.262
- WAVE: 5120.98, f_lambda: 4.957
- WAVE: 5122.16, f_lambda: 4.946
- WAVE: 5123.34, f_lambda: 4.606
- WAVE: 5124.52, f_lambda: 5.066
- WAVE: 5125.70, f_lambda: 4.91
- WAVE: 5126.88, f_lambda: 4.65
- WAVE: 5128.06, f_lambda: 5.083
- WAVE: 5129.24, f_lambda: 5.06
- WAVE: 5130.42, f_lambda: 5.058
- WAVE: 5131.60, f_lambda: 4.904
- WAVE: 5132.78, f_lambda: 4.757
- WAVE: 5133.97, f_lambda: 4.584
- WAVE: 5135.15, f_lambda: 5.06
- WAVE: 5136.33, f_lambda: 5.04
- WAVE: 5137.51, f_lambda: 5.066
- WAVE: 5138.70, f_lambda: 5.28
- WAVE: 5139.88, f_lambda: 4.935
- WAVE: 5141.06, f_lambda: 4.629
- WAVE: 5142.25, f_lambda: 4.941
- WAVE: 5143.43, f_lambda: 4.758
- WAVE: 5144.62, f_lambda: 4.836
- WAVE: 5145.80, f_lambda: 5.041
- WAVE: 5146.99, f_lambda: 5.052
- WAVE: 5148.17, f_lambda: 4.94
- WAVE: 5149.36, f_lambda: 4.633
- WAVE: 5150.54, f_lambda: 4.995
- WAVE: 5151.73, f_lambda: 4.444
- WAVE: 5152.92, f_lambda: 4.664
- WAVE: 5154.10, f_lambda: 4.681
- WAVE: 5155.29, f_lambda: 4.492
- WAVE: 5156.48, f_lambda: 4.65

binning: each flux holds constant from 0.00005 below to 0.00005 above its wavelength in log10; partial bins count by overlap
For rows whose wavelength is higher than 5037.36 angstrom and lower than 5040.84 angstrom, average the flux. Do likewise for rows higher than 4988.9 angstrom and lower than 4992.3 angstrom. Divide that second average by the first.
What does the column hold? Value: 0.94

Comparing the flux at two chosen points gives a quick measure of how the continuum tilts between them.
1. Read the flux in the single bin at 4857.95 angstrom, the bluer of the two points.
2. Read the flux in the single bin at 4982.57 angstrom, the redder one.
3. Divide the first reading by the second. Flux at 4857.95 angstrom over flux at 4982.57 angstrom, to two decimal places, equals 1.07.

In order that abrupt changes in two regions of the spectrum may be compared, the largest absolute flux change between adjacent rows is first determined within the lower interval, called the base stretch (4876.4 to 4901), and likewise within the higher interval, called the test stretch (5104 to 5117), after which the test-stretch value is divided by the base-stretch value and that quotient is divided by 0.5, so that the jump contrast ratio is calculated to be 3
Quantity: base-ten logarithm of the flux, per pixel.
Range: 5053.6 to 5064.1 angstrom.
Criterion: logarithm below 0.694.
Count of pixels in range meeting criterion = 5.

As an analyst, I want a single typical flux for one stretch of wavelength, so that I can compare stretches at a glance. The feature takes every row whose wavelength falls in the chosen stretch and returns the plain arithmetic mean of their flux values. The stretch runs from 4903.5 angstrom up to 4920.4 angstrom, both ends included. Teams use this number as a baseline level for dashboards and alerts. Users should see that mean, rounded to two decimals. 5.37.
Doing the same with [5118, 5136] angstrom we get 4.79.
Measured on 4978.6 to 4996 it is 4.77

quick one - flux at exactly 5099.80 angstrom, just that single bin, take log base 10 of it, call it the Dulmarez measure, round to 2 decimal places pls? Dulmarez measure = 0.71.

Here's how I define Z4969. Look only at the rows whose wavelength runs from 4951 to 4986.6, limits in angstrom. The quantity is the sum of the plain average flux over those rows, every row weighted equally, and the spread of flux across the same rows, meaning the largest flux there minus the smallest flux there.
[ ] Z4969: 5.86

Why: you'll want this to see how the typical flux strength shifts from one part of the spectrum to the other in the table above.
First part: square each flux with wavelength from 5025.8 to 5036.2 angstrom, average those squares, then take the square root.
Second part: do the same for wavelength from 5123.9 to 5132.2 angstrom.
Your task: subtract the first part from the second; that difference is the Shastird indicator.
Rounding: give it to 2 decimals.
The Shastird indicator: -0.19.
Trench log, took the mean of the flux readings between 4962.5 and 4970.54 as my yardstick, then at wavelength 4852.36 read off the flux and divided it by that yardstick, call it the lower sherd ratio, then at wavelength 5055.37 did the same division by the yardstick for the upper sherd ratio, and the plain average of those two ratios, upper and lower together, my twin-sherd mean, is 0.96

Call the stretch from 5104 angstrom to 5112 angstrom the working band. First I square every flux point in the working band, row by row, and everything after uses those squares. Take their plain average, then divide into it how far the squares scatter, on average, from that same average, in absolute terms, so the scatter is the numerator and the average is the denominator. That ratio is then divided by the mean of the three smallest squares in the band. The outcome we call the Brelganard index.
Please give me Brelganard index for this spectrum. 0.020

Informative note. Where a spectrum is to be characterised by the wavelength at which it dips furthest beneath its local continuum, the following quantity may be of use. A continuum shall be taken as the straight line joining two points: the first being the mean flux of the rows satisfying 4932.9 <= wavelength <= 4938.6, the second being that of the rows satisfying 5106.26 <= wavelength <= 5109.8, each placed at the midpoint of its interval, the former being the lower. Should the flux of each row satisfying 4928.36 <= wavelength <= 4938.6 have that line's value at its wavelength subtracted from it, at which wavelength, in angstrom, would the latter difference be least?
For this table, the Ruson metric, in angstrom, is 4938.02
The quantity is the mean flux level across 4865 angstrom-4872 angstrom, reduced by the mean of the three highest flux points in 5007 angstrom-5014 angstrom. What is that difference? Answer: -0.2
